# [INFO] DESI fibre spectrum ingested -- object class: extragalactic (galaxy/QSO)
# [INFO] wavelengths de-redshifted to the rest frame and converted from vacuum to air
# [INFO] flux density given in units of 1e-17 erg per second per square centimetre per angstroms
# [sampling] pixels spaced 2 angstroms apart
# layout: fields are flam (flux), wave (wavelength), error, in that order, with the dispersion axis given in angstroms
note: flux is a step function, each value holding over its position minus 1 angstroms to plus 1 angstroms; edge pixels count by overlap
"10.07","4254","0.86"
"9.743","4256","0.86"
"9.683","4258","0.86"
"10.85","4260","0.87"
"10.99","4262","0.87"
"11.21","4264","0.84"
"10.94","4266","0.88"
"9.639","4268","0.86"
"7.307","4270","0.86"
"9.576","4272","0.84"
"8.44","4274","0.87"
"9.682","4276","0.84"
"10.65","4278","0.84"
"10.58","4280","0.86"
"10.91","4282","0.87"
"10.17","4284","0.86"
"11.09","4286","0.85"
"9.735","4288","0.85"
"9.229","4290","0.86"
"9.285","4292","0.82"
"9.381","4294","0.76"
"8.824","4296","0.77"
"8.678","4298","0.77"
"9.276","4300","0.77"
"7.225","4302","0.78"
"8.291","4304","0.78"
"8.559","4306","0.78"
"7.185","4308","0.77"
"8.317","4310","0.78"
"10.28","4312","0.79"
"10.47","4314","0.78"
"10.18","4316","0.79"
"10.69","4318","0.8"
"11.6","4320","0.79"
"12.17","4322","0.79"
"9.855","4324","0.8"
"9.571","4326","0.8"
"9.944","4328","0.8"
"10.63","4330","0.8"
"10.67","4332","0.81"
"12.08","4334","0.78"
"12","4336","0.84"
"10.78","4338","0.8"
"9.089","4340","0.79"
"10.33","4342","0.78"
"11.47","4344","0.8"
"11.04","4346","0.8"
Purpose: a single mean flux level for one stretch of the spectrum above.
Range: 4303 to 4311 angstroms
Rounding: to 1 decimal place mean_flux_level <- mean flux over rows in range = 8.1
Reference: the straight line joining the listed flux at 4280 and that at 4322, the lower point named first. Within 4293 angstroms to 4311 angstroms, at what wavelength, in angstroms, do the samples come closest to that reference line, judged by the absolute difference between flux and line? 4294 angstroms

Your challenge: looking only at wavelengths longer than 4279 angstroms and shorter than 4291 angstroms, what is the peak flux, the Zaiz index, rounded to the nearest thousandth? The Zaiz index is 11.090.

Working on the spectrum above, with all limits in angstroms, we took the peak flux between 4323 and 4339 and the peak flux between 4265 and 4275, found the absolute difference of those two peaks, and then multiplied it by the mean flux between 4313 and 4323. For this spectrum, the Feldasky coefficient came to 12.6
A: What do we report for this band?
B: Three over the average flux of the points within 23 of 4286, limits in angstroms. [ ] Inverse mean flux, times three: 0.32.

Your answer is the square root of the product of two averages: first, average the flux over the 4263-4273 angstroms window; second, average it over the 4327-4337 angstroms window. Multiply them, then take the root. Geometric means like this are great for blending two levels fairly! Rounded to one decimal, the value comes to 10.4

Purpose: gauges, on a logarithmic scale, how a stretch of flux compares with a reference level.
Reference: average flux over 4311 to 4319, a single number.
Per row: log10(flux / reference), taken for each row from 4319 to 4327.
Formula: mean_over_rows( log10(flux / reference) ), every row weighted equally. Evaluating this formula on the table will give 0.014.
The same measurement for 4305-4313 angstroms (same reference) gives -0.087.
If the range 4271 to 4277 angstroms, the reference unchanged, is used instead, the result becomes -0.053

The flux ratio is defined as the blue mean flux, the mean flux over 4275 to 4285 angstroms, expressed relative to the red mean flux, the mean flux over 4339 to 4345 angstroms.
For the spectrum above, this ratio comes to 1.01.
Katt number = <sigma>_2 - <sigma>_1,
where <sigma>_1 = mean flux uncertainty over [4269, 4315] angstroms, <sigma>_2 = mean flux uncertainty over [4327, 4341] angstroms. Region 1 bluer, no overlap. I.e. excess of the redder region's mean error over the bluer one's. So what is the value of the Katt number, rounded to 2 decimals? -0.01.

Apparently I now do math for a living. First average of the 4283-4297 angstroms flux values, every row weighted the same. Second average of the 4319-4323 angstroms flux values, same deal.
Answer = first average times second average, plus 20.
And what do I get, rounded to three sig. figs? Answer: 135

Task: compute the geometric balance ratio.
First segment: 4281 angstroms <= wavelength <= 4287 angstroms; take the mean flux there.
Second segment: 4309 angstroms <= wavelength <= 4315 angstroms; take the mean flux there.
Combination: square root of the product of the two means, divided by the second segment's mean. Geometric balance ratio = 1.05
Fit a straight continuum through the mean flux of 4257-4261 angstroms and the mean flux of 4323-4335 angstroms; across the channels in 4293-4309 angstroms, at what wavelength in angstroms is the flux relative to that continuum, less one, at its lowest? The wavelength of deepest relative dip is 4308 angstroms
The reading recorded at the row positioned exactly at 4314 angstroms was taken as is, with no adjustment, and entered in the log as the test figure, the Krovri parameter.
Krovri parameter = 10.47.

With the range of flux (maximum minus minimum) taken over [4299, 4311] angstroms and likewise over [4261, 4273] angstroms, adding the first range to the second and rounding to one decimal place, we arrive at 6.0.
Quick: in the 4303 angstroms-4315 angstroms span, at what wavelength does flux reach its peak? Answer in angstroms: 4314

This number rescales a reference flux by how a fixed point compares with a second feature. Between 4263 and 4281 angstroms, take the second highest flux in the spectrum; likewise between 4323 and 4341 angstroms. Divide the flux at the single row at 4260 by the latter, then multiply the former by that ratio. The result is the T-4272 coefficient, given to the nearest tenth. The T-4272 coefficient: 9.9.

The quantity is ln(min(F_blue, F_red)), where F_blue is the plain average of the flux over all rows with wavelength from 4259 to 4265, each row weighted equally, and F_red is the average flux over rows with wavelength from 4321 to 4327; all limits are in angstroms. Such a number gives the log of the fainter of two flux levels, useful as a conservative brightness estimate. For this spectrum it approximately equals 2.35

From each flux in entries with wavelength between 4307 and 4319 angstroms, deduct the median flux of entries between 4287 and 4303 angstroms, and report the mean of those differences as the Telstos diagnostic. 0.3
